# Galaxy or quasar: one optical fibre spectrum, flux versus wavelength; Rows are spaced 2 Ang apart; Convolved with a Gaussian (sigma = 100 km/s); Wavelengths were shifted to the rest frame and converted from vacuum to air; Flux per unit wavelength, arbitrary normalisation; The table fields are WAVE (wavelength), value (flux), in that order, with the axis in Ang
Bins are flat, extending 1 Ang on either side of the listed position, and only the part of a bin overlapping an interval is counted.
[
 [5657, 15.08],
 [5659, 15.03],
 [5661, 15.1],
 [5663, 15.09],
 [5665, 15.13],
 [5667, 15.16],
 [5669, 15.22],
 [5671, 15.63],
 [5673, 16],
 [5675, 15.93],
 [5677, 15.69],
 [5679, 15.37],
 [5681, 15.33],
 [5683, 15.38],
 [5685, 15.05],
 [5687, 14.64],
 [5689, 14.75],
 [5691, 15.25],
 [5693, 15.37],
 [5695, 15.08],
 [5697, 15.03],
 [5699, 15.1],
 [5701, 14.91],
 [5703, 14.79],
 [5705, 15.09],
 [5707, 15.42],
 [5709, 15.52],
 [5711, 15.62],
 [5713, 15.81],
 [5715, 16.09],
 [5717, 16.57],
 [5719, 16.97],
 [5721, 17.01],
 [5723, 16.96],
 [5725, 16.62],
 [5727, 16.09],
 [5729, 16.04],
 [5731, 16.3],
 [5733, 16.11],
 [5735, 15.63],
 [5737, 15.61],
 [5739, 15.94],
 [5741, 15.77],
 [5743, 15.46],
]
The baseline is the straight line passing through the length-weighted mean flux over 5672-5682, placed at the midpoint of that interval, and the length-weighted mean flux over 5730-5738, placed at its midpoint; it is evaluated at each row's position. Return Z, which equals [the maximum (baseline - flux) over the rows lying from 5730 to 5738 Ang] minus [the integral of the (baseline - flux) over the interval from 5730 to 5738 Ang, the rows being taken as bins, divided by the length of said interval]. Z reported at 0.32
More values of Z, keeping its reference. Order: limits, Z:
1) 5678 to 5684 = 0.03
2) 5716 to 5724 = 0.29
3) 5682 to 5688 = 0.39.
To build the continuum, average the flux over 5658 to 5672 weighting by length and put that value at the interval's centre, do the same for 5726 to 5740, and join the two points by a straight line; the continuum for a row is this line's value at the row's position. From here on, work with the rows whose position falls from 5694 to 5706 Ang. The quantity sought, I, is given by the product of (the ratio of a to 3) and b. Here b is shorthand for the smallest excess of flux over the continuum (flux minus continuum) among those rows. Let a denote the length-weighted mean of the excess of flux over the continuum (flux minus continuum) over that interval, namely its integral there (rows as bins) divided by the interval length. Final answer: 0.16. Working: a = -0.6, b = -0.8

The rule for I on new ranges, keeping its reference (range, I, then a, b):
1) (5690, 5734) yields -0.02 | 0.1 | -0.8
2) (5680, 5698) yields 0.10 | -0.4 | -0.8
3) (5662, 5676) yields -0.01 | 0.2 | -0.1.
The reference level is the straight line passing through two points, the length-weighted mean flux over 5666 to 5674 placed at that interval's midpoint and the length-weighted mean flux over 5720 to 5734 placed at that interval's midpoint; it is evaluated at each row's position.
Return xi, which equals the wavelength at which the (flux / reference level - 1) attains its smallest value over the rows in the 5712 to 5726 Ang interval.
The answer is 5713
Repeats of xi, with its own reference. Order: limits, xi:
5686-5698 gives 5687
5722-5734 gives 5729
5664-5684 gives 5681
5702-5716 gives 5703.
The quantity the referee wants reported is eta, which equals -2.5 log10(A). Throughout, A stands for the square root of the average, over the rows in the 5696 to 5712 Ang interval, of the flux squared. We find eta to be -2.95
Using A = 15.2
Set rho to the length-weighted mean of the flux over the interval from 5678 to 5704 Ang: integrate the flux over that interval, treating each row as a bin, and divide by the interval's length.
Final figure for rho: 15.1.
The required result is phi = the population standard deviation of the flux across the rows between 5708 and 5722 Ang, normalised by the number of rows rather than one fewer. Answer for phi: 0.58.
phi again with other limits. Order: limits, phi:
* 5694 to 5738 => 0.68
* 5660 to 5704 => 0.34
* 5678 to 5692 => 0.28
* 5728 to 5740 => 0.25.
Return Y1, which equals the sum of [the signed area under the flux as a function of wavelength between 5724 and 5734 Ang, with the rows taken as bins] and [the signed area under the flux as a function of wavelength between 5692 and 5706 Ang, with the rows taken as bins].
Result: 373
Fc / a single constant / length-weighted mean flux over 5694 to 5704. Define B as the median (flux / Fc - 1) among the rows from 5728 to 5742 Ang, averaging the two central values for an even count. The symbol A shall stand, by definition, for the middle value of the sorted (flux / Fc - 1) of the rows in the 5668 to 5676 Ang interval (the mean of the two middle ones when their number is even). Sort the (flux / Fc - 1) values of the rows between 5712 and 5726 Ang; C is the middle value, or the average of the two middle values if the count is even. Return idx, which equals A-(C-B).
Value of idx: 0.01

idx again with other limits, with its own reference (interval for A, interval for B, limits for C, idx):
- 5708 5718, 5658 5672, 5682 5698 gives 0.06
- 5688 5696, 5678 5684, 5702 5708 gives 0.03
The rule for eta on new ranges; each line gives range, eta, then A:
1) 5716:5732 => -3.05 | 16.6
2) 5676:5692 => -2.95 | 15.2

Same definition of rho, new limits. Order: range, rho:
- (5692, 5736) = 15.8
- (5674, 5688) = 15.3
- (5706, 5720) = 16.0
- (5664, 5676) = 15.5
